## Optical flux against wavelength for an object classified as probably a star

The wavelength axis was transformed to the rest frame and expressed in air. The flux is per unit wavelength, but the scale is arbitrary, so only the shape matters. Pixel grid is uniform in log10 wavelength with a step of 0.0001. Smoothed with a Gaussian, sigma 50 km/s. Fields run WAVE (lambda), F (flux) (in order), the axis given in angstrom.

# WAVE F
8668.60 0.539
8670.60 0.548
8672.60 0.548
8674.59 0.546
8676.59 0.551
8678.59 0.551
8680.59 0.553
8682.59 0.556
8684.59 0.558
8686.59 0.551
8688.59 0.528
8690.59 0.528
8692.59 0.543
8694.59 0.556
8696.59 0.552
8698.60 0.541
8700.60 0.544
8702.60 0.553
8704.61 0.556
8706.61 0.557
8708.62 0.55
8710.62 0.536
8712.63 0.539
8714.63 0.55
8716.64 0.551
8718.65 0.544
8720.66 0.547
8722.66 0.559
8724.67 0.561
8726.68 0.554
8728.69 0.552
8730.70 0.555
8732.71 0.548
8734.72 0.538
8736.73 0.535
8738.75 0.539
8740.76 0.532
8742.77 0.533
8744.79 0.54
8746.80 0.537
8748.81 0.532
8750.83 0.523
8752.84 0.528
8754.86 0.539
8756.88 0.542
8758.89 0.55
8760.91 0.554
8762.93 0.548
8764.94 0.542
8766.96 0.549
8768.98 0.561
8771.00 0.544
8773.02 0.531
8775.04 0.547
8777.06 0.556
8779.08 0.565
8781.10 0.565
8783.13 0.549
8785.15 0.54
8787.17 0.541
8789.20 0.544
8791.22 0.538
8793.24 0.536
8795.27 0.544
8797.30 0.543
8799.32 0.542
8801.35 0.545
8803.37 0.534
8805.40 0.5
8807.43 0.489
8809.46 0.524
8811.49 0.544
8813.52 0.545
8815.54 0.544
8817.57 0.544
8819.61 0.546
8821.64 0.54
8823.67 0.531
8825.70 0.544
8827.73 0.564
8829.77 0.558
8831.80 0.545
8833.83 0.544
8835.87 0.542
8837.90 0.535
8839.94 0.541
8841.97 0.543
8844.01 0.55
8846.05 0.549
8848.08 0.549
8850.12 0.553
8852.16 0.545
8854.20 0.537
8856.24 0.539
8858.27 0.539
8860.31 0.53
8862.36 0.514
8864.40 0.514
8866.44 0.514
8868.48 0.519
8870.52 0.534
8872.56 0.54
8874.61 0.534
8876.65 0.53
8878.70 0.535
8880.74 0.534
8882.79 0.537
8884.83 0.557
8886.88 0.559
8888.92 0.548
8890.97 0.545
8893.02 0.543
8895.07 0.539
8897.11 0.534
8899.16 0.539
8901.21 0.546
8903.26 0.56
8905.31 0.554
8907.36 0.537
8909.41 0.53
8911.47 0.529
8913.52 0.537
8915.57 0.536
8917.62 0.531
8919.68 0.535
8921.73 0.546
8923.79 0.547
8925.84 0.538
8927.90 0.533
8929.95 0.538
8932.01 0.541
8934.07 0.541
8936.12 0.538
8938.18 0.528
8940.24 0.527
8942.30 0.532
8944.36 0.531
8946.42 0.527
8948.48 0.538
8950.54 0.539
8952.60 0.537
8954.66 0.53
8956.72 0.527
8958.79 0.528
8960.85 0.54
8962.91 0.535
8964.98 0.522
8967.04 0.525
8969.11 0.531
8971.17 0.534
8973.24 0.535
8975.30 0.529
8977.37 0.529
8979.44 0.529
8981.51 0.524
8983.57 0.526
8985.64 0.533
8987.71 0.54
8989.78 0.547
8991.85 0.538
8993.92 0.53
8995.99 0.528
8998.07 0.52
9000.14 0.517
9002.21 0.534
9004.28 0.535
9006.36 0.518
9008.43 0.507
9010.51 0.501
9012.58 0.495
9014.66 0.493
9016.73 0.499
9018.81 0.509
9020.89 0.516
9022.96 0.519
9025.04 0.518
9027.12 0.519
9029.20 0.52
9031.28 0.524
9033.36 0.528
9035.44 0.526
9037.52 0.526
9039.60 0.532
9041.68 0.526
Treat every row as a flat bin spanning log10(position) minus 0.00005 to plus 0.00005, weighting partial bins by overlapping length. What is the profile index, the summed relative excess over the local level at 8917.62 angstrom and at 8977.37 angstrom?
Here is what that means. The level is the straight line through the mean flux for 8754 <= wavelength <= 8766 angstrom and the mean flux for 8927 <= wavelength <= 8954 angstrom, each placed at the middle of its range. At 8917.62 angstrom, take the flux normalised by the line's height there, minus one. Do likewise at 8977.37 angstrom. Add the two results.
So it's -0.016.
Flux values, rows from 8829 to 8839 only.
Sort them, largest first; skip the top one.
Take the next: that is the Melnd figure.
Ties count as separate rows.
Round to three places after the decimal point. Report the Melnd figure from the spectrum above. 0.545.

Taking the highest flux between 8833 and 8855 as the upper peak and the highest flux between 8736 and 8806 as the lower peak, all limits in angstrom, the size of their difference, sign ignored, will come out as 0.012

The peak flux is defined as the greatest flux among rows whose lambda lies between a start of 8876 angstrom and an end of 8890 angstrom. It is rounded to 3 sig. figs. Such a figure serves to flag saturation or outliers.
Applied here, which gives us 0.559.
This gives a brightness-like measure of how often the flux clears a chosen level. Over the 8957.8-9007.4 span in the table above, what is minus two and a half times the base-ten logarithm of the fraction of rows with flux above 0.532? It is 0.95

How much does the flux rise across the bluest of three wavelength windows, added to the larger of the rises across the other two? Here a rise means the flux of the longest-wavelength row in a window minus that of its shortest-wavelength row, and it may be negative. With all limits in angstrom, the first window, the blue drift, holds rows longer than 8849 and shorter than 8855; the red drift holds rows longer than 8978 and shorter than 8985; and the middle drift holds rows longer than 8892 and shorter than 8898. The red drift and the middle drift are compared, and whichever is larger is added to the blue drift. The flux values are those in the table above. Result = -0.019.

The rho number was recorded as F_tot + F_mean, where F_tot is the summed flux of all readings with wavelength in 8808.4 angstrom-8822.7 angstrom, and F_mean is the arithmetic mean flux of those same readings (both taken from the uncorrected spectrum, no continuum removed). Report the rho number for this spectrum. 4.3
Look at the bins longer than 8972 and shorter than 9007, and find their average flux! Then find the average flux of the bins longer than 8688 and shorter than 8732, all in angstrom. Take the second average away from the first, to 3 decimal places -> -0.018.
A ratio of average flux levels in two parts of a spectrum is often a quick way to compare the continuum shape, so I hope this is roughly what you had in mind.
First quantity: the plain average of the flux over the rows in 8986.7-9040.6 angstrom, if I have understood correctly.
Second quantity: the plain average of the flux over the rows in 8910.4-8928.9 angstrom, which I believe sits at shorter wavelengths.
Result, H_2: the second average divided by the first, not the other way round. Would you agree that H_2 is 1.03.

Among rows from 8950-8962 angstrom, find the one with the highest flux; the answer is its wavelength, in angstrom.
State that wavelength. 8960.85 angstrom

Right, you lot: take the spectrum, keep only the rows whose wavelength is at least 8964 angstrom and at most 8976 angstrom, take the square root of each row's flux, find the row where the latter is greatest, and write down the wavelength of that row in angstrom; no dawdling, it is 8973.24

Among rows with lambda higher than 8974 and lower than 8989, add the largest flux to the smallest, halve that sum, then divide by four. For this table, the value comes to 0.133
